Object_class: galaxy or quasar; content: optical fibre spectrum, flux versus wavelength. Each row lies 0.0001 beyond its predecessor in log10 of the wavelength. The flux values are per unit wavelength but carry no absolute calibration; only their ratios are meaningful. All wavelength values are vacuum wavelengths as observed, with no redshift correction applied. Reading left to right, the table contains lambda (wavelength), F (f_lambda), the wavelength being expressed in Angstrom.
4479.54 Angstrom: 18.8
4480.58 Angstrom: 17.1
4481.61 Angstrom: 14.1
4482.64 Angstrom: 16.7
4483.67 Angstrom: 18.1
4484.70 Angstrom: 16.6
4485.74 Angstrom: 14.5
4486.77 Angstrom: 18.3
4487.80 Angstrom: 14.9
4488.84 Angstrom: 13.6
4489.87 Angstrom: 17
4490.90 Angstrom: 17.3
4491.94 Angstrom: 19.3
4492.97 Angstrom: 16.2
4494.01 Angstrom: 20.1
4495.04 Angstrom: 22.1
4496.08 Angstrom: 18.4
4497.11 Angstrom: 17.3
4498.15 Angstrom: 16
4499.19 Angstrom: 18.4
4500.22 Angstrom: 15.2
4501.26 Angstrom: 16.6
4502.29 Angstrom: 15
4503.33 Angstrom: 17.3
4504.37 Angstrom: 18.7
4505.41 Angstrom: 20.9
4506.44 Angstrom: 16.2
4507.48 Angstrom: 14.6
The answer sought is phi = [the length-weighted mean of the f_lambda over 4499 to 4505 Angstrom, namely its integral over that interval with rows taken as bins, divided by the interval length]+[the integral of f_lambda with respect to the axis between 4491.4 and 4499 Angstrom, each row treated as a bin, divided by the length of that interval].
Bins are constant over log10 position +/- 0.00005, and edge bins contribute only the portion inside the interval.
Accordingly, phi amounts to 35.3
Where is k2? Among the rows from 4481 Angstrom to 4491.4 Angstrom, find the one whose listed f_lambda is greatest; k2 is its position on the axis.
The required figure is 4486.77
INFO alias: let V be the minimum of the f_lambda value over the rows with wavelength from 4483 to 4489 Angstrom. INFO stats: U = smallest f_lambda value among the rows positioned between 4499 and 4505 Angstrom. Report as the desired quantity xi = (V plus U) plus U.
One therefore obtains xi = 43.6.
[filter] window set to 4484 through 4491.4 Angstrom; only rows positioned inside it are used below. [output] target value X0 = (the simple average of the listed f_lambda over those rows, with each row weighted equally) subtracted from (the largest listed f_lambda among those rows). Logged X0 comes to 2.3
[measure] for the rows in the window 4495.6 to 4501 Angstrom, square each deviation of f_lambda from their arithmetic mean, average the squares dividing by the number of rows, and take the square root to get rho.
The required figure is 1.28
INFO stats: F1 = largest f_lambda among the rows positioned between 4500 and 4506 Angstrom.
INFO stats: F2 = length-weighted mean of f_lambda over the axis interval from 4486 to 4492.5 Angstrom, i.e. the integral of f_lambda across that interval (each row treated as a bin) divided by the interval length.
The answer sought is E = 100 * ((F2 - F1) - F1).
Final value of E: -2514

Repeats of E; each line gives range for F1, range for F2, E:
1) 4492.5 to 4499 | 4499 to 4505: -2734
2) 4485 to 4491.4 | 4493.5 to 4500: -1804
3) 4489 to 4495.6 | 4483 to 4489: -2805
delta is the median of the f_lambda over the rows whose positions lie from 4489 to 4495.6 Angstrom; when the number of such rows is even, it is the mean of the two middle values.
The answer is 18.3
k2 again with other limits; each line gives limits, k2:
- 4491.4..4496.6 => 4495.04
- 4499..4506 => 4505.41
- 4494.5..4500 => 4495.04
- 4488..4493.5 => 4491.94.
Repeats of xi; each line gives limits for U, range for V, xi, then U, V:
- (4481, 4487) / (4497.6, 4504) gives 43.2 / 14.1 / 15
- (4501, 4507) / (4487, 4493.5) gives 43.6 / 15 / 13.6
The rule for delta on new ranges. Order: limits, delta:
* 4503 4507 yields 18.0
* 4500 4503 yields 15.2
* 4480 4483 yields 16.7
